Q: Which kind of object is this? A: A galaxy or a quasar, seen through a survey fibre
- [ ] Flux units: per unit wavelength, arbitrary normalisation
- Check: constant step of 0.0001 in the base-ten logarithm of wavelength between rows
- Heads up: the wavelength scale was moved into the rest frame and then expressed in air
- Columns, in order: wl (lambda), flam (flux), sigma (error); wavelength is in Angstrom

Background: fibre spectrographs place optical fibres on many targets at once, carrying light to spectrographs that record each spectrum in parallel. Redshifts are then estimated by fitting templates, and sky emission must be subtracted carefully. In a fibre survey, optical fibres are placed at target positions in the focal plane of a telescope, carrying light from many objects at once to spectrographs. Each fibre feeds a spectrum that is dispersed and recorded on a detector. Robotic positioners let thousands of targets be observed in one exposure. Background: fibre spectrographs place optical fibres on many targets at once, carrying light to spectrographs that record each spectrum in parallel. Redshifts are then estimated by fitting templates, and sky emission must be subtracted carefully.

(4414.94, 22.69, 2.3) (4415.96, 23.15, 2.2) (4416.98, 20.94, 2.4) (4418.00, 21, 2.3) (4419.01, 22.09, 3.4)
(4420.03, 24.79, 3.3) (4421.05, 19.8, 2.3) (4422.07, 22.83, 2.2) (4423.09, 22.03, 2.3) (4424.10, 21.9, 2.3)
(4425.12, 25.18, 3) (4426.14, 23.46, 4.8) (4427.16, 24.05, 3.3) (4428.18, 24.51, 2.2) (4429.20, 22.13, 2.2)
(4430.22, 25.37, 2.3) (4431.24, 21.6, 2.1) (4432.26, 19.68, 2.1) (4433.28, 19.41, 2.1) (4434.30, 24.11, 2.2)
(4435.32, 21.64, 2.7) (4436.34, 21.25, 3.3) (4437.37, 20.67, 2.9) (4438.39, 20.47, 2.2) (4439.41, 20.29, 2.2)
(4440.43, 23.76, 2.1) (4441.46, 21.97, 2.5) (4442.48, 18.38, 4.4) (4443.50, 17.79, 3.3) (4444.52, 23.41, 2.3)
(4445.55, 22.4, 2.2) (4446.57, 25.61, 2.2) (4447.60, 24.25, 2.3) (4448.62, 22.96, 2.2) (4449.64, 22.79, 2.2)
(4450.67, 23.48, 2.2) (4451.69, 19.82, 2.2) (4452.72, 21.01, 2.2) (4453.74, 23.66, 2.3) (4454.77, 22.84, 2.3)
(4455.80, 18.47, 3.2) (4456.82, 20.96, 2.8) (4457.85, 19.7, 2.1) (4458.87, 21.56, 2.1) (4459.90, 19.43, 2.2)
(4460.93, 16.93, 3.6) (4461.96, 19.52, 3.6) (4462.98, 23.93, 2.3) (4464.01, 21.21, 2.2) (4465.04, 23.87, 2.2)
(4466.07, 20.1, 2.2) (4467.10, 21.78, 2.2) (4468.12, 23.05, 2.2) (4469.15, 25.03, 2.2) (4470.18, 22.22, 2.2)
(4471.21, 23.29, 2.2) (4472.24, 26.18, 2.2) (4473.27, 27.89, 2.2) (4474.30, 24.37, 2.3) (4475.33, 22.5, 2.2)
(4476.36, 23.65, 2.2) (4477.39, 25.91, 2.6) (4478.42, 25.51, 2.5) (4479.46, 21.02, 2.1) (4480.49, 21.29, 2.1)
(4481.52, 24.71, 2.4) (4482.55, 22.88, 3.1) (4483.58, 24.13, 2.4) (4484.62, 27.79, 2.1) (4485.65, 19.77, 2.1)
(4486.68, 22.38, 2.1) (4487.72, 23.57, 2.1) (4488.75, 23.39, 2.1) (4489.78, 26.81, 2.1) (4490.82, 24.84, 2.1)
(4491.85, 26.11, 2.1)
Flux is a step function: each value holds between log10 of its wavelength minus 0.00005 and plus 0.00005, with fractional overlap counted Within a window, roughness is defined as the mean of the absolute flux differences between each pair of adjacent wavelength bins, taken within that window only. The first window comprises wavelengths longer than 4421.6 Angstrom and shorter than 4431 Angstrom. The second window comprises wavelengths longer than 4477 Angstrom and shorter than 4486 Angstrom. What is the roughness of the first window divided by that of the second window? 0.54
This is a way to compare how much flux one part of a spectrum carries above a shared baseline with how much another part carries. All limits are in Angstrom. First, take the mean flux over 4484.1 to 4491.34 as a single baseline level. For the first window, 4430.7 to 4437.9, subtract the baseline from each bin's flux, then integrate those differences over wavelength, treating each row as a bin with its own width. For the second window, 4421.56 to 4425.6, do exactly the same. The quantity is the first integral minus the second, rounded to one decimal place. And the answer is -16.2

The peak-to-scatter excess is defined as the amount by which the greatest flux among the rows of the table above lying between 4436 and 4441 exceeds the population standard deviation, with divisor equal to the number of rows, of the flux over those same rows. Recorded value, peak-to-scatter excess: 22.5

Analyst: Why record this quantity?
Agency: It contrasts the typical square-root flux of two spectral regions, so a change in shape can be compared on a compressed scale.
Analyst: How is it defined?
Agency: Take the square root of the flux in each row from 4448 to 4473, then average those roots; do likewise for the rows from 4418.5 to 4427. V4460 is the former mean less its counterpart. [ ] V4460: -0.10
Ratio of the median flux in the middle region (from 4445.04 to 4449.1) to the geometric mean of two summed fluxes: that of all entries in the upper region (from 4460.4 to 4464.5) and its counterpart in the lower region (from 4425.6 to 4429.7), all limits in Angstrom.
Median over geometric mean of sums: 0.269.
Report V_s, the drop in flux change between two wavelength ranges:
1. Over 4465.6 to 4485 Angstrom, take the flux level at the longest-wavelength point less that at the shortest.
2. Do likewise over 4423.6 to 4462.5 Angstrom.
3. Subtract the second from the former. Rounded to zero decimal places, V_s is 10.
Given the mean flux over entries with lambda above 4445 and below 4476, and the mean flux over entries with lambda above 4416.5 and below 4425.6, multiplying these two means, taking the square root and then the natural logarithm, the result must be 3.11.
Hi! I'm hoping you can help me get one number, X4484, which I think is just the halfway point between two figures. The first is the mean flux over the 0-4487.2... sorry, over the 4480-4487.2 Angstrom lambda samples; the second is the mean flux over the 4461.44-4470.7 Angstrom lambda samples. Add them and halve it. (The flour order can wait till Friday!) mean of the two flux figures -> 22.8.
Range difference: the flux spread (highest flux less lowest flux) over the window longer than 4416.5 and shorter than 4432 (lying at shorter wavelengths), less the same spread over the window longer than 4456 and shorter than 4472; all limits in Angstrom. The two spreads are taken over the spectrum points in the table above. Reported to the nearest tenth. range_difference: -2.5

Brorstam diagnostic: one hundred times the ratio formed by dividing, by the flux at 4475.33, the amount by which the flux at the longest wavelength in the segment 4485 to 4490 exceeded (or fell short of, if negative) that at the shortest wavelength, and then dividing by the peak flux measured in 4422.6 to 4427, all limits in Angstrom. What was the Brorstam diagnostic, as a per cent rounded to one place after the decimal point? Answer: 1.2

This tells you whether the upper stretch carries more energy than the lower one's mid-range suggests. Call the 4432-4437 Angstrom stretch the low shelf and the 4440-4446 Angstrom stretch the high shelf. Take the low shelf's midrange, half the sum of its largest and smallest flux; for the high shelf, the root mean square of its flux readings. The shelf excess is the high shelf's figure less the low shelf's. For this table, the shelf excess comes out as -0.3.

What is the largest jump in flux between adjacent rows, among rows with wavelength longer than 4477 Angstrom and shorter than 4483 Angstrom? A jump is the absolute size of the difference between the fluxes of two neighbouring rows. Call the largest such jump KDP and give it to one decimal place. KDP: 4.5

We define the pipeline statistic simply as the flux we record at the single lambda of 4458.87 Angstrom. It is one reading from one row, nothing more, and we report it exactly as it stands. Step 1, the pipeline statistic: 21.56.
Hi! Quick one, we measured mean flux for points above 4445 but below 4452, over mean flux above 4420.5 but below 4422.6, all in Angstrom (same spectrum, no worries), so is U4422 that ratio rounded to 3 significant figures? 1.08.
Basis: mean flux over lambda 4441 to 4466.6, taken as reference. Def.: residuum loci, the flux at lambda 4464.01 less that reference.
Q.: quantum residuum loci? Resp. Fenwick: -0.2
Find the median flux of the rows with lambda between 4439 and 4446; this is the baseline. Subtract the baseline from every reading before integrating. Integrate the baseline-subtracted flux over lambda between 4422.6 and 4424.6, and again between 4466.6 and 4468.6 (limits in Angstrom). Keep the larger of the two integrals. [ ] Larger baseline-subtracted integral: 1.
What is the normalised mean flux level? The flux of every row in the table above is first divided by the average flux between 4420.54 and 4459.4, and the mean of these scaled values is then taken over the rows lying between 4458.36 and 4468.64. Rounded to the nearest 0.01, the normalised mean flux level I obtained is 0.96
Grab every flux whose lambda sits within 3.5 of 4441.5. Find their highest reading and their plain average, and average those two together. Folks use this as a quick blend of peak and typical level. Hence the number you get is 22.3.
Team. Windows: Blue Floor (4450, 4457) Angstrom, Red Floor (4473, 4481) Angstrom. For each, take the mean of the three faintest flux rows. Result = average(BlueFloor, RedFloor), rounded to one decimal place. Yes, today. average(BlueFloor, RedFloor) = 20.7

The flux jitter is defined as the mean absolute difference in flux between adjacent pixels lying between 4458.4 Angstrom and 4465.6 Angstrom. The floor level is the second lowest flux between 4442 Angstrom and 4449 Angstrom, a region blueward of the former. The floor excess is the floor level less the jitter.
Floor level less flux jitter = 15.5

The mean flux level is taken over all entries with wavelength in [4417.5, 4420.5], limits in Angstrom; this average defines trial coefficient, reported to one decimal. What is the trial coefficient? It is 22.6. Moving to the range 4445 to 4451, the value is 23.6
